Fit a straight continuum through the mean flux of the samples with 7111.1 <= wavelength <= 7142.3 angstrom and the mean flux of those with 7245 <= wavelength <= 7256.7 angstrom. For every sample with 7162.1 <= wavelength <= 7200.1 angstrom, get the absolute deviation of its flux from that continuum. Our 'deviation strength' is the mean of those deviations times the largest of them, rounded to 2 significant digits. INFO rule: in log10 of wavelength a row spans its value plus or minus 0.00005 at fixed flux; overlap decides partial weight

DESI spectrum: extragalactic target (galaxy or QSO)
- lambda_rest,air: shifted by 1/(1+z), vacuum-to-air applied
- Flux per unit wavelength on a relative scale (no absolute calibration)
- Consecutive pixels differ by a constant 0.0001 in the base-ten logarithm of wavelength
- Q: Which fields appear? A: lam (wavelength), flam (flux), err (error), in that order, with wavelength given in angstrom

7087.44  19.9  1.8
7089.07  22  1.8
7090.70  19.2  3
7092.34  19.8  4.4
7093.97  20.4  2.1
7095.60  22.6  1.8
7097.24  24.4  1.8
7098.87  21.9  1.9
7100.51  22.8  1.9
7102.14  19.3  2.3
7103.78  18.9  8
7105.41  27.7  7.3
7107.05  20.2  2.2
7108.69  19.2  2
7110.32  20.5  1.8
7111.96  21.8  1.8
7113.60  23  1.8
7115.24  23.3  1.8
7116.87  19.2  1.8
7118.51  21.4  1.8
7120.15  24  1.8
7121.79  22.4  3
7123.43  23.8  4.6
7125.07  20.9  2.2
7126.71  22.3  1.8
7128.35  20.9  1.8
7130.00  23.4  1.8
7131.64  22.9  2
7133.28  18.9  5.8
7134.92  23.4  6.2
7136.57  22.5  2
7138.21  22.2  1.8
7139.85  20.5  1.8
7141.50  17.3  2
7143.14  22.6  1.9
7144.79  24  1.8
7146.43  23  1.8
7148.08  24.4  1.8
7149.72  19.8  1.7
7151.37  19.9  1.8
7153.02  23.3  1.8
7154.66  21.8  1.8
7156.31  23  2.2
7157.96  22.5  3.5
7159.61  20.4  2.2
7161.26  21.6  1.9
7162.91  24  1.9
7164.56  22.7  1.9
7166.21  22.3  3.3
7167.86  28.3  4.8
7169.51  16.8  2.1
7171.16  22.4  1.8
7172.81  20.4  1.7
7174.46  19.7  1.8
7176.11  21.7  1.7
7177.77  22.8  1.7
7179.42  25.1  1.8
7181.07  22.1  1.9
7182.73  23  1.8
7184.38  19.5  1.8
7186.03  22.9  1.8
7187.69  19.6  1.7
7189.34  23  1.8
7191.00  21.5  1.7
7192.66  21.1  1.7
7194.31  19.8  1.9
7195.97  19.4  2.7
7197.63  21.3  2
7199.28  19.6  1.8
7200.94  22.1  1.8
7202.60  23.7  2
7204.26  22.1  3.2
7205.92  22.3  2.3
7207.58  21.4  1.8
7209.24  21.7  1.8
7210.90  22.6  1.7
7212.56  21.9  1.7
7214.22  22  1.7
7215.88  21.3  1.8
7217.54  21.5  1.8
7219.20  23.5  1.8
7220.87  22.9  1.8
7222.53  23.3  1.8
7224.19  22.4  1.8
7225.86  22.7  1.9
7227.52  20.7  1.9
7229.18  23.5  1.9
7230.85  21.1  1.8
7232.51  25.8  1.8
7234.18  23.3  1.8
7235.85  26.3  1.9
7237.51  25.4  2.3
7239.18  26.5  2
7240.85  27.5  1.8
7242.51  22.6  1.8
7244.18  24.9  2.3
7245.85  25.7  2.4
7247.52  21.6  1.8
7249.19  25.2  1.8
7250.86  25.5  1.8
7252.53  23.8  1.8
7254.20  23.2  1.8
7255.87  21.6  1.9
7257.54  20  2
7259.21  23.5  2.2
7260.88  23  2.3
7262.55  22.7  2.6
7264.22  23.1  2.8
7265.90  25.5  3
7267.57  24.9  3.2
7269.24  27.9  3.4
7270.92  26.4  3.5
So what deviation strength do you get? 11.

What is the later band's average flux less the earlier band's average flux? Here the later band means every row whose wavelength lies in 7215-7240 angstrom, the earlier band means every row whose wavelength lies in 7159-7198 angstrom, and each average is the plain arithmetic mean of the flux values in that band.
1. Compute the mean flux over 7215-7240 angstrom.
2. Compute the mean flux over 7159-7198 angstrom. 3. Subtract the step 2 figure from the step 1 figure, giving 1.6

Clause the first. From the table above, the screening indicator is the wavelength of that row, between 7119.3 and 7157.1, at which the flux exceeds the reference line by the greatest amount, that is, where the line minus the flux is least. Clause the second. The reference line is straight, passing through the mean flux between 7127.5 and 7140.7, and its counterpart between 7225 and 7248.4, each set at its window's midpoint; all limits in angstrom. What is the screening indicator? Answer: 7120.15 angstrom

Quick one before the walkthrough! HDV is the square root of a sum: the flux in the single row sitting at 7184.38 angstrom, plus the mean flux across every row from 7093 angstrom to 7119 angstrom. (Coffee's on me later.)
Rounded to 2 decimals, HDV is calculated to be 6.42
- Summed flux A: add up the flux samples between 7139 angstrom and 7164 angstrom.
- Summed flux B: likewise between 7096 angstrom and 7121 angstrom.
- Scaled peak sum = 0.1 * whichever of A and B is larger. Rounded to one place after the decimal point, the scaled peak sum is 32.8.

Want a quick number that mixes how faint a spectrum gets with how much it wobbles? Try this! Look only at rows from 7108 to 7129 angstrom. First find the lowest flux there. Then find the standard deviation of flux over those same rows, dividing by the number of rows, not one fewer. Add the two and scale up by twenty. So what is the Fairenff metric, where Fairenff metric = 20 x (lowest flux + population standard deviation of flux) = 414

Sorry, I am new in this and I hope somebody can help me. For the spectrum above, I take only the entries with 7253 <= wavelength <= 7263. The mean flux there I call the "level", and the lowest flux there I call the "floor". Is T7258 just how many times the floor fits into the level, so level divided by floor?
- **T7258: 1.12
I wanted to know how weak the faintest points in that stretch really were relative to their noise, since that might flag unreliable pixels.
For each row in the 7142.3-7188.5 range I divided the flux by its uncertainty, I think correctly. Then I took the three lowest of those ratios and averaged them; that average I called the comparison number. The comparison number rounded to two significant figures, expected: 6.4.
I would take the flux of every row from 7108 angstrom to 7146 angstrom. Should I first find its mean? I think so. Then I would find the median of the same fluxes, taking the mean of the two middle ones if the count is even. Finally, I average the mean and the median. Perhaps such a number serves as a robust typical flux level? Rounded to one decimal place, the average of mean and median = 22.0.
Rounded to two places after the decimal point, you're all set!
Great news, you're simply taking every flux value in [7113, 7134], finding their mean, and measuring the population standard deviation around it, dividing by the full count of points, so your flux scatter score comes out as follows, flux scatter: 1.60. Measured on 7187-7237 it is 1.58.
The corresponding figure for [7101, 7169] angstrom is 2.17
